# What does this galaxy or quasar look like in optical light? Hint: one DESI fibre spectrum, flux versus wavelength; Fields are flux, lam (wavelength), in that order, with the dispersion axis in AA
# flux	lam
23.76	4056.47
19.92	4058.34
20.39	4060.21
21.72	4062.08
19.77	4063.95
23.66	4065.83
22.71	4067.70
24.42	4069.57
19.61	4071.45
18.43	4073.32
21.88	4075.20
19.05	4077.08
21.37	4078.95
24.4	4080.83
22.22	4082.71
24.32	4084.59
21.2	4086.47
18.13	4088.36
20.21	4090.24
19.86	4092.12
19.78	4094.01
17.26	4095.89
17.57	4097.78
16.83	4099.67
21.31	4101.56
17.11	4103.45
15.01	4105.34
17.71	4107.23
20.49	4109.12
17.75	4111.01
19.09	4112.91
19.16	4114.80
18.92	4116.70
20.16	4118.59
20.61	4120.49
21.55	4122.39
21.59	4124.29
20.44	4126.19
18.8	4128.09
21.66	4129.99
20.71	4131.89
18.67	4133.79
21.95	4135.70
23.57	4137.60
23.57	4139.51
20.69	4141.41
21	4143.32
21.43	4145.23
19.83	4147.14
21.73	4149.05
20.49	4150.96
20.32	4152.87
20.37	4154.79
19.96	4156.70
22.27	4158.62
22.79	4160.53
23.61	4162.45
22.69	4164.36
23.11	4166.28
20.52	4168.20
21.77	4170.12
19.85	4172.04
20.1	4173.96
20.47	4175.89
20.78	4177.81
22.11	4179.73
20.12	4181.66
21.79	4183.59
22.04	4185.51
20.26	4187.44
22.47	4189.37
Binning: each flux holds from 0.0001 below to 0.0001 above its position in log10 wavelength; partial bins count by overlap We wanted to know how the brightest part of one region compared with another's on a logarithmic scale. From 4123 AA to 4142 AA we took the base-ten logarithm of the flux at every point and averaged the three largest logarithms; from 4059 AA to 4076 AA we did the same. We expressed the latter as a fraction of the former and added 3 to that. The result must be 4.01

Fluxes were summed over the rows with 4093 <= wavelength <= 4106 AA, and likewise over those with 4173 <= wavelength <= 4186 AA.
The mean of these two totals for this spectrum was 136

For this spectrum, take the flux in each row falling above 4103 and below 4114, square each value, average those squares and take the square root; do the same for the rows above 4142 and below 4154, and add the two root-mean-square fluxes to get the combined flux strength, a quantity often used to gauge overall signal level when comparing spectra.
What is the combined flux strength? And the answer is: 38.8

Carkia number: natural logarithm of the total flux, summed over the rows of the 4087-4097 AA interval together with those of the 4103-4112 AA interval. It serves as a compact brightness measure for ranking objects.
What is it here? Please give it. 5.21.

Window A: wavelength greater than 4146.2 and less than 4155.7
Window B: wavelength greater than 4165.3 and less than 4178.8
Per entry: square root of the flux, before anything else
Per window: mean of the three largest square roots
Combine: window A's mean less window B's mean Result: -0.11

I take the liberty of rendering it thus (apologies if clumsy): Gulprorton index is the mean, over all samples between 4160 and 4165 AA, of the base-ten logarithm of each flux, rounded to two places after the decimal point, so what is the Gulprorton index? 1.36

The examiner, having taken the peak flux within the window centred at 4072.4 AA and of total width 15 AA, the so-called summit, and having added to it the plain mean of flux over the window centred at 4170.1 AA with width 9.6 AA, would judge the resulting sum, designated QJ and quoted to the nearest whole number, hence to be 45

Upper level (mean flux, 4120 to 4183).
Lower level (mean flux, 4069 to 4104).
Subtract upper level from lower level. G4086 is -1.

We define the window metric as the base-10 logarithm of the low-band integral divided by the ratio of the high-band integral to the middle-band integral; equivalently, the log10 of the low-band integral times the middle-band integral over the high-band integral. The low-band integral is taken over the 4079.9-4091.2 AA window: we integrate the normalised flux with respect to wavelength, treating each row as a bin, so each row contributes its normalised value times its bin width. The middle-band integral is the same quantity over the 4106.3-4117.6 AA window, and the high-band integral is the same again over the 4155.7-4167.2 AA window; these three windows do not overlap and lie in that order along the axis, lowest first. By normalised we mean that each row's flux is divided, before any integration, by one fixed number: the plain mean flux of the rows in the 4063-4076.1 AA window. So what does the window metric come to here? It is 0.98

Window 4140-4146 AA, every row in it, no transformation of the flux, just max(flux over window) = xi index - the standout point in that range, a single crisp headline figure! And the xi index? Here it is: 21.43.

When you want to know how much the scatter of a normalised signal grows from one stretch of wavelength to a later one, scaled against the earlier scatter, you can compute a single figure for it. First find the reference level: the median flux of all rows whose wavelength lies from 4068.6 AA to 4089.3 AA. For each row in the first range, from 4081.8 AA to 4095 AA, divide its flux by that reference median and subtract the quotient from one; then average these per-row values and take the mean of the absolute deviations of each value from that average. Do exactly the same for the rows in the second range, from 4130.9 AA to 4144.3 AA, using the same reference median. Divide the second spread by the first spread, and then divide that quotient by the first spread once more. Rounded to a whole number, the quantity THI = 13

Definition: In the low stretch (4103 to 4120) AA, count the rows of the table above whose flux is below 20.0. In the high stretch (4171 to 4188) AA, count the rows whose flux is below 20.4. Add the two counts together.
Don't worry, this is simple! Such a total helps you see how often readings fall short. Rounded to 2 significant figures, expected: 11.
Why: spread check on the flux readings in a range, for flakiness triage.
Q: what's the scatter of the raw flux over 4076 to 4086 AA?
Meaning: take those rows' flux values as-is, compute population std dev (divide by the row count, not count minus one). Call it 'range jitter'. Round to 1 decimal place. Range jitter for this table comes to 2.0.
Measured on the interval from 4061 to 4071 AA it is 1.6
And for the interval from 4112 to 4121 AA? 0.7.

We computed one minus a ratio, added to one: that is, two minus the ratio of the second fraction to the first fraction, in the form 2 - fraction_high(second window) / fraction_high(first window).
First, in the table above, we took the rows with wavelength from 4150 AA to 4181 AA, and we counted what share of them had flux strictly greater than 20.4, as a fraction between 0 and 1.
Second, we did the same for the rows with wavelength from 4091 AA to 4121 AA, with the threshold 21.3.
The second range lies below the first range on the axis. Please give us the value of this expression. 1.9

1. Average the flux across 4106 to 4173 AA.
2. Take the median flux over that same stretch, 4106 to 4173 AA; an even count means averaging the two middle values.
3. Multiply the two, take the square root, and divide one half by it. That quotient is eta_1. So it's 0.0241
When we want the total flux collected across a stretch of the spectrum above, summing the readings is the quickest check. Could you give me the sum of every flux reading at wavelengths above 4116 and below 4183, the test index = 738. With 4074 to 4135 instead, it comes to 635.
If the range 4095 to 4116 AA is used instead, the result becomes 199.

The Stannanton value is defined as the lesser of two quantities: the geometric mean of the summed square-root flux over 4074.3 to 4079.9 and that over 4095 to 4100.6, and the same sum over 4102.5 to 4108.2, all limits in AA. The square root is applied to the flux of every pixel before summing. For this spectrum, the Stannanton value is 12.2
